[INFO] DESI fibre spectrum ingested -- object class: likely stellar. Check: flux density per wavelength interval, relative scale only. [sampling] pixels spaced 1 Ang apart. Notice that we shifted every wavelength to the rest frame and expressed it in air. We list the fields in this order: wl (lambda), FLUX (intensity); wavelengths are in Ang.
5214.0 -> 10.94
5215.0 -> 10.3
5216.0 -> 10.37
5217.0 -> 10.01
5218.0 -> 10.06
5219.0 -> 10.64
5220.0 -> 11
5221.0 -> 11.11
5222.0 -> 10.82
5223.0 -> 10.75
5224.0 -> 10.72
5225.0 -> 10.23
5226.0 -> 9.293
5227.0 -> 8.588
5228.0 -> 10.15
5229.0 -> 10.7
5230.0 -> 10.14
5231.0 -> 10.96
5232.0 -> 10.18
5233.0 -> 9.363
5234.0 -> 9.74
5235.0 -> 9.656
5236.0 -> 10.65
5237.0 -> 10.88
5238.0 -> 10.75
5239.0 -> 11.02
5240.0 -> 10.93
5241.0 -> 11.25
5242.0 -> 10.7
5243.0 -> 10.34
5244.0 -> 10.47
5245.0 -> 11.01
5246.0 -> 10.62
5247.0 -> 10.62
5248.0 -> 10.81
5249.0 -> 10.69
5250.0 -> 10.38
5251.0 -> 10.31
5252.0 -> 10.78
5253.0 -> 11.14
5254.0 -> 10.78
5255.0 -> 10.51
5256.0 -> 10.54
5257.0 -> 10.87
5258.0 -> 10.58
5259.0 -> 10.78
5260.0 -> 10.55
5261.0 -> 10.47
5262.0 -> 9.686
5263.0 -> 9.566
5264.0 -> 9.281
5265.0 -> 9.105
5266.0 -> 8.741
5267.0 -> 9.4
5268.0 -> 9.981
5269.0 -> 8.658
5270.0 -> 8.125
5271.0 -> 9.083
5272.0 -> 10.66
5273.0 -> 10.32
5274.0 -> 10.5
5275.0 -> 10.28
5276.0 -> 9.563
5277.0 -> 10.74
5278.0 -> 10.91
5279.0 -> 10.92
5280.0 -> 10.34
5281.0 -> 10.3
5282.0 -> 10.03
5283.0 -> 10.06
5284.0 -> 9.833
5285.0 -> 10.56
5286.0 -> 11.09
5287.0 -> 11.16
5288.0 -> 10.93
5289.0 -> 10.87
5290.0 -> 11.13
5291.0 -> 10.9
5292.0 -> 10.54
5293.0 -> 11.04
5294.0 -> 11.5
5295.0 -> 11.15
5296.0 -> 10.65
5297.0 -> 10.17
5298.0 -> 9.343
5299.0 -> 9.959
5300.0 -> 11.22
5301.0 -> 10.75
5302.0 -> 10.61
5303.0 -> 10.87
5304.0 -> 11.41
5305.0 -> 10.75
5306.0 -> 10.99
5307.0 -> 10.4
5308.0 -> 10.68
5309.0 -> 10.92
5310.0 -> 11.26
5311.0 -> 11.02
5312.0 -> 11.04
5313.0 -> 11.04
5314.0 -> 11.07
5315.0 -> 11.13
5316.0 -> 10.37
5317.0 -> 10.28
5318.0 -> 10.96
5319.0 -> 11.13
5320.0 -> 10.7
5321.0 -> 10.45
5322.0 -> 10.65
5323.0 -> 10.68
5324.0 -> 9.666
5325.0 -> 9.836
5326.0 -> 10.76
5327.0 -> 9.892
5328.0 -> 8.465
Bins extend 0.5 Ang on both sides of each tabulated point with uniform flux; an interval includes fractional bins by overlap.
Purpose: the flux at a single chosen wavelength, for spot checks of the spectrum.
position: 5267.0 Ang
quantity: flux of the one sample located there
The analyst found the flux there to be 9.4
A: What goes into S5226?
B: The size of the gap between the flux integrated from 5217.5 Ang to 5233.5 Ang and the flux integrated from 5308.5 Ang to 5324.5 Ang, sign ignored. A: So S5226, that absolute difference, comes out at 7.7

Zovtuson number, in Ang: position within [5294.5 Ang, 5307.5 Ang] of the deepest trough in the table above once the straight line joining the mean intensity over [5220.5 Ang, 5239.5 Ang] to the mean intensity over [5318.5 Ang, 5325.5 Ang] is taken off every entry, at 5298.0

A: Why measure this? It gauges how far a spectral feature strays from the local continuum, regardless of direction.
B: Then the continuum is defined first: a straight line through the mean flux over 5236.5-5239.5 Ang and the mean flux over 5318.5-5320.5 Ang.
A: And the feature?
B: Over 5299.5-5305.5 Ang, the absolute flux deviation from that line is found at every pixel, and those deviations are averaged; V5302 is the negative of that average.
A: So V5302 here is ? -0.245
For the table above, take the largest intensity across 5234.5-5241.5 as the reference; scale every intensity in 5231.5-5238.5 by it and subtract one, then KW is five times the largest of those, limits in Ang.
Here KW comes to -0.16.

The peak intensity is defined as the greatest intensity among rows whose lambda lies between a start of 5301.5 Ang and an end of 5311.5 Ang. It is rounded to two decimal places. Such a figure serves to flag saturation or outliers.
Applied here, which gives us 11.41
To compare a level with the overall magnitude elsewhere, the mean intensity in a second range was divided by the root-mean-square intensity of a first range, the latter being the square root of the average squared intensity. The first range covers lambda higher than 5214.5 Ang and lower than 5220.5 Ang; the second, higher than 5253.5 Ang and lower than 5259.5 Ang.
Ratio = 1.03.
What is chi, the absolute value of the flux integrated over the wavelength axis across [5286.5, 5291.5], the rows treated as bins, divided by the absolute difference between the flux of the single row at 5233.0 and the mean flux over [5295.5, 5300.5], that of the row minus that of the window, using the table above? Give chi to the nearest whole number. 61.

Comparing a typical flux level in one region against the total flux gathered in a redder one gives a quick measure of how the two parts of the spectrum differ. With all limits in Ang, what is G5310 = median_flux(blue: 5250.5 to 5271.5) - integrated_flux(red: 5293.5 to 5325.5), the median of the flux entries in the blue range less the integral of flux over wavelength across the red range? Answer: -332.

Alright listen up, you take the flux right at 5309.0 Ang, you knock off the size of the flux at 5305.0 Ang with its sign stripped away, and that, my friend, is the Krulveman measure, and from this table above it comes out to 0.17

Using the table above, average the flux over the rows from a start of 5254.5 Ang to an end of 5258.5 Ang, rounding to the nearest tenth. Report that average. 10.6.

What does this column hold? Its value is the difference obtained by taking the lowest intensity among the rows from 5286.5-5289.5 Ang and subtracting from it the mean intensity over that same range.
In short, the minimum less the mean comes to -0.12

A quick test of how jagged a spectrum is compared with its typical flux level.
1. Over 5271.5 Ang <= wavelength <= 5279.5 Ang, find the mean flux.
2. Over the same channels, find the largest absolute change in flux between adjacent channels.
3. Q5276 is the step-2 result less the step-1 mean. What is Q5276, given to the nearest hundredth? -9.31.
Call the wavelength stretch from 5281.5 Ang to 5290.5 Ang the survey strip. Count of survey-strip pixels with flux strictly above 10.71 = 5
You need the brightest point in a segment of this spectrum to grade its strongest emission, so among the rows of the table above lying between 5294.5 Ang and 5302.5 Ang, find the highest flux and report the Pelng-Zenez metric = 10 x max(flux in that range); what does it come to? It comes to 112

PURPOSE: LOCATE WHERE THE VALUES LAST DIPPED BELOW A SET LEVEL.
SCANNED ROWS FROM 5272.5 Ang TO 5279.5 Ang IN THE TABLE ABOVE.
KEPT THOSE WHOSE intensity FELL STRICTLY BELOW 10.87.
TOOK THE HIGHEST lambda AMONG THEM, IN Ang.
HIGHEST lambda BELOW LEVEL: 5277.0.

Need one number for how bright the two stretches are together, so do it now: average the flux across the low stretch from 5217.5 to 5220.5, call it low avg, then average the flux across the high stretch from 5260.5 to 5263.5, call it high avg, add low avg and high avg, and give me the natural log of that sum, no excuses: 3.02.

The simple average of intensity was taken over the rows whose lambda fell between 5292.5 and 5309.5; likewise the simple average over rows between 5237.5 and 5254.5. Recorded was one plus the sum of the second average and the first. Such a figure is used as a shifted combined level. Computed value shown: 22.5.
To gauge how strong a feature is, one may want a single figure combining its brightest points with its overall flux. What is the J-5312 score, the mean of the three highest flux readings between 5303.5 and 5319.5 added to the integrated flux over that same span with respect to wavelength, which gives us 186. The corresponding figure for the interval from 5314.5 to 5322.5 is 97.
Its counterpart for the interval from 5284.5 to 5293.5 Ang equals 109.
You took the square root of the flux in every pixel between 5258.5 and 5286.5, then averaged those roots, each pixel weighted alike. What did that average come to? 3.16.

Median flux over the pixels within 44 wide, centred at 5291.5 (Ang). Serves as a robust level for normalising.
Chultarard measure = 10.7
